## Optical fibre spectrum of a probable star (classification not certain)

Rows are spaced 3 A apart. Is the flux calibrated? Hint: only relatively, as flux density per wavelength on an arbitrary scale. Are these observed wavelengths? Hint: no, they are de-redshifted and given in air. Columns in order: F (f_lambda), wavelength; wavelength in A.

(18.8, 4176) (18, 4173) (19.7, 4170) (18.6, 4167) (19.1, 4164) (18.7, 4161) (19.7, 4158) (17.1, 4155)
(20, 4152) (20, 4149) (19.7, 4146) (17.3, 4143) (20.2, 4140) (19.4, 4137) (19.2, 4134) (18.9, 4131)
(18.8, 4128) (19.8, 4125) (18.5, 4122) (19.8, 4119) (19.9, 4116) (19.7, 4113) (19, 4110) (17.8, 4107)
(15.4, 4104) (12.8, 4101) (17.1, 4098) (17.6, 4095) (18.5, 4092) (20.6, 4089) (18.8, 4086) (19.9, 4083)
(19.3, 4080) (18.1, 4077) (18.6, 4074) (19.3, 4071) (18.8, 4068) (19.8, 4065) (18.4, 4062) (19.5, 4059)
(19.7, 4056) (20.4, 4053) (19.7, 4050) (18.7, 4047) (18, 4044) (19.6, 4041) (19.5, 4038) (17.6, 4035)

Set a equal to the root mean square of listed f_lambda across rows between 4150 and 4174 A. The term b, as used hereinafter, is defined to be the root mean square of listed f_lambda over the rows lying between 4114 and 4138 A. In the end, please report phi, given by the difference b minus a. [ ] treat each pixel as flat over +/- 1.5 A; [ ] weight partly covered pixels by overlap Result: 0.4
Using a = 18.9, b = 19.3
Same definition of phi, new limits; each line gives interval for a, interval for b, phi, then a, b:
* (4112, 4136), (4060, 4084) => -0.3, 19.3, 19.0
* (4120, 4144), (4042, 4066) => 0.3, 19.0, 19.3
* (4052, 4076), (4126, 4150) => -0.1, 19.3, 19.2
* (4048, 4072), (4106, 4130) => -0.3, 19.5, 19.2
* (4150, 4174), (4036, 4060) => 0.5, 18.9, 19.4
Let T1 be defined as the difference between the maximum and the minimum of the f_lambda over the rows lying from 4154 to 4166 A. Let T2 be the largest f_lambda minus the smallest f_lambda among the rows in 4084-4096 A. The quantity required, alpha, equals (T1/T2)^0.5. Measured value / 0.9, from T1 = 2.6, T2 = 3.00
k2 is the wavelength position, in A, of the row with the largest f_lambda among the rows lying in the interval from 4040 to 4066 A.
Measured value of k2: 4053 A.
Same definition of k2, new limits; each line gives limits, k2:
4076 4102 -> 4089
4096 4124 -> 4116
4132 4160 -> 4140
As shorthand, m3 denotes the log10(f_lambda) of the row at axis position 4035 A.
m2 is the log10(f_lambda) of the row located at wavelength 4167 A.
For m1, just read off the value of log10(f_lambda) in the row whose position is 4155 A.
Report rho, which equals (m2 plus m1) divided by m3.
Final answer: 2.01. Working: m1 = 1.23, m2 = 1.27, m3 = 1.25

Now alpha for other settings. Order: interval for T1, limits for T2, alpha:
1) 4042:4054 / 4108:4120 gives 1.6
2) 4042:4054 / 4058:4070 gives 1.3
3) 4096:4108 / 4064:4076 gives 2.0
